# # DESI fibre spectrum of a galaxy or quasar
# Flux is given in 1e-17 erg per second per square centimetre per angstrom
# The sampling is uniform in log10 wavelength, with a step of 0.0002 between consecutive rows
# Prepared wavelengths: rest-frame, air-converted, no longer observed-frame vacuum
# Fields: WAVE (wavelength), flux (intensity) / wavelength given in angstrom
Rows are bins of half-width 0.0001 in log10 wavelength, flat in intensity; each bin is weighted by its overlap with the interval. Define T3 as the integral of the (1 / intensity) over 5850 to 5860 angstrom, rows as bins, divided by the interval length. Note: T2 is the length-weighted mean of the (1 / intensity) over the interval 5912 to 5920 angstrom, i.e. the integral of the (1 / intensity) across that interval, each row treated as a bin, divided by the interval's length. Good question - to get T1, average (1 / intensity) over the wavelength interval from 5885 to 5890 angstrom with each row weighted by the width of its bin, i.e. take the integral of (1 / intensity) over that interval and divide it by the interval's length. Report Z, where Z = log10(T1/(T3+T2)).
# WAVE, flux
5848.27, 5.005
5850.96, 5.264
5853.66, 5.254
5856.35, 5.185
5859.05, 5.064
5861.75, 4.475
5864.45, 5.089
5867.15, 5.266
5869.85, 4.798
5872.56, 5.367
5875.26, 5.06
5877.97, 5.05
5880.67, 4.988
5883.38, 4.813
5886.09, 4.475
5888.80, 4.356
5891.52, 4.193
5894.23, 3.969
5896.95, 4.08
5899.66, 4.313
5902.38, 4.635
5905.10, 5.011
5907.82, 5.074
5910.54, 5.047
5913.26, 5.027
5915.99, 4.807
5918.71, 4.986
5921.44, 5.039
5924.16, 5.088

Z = -0.241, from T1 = 0.227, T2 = 0.203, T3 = 0.193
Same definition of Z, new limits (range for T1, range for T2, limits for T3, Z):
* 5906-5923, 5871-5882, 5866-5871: -0.295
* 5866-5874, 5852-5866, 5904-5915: -0.310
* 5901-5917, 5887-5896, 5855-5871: -0.337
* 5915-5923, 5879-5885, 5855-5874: -0.301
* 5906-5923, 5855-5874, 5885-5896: -0.338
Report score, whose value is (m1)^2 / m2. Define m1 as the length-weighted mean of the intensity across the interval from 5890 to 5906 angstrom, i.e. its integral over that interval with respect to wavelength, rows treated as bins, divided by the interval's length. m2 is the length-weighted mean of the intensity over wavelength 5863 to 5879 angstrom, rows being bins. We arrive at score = 3.7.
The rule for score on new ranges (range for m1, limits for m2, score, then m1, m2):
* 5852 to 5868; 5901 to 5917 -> 5.2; 5.05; 4.9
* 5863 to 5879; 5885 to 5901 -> 6.2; 5.10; 4.2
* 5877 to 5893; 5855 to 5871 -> 4.3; 4.63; 5.0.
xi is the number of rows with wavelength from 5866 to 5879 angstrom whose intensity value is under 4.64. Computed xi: 0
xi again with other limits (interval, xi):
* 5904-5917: 0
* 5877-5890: 2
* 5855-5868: 1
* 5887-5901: 5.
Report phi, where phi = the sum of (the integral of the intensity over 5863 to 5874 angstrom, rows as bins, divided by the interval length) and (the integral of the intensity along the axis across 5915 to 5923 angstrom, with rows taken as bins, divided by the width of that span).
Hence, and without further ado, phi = 10.1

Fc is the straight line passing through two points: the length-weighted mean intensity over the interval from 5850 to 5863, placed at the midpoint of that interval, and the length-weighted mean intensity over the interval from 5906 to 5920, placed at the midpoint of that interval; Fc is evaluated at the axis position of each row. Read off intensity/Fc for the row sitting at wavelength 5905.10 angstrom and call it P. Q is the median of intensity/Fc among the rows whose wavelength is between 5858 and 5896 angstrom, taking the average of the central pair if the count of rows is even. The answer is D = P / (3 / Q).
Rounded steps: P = 1.00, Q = 0.98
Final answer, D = 0.326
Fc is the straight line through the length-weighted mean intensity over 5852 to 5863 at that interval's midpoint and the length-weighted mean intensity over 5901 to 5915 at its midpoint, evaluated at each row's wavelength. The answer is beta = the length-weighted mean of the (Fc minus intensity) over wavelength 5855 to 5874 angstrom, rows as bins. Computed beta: -0.037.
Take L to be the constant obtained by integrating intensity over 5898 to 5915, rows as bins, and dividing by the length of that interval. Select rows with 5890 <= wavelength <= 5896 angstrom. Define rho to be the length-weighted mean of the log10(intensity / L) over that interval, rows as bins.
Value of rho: -0.073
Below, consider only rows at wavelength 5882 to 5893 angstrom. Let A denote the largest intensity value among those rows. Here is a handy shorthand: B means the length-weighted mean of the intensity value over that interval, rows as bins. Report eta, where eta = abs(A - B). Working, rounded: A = 4.813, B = 4.45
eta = 0.36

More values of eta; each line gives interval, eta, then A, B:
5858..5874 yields 0.36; 5.367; 5.01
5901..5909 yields 0.17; 5.074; 4.90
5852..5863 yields 0.25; 5.254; 5.01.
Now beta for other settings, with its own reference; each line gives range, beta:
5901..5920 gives 0.009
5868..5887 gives 0.029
